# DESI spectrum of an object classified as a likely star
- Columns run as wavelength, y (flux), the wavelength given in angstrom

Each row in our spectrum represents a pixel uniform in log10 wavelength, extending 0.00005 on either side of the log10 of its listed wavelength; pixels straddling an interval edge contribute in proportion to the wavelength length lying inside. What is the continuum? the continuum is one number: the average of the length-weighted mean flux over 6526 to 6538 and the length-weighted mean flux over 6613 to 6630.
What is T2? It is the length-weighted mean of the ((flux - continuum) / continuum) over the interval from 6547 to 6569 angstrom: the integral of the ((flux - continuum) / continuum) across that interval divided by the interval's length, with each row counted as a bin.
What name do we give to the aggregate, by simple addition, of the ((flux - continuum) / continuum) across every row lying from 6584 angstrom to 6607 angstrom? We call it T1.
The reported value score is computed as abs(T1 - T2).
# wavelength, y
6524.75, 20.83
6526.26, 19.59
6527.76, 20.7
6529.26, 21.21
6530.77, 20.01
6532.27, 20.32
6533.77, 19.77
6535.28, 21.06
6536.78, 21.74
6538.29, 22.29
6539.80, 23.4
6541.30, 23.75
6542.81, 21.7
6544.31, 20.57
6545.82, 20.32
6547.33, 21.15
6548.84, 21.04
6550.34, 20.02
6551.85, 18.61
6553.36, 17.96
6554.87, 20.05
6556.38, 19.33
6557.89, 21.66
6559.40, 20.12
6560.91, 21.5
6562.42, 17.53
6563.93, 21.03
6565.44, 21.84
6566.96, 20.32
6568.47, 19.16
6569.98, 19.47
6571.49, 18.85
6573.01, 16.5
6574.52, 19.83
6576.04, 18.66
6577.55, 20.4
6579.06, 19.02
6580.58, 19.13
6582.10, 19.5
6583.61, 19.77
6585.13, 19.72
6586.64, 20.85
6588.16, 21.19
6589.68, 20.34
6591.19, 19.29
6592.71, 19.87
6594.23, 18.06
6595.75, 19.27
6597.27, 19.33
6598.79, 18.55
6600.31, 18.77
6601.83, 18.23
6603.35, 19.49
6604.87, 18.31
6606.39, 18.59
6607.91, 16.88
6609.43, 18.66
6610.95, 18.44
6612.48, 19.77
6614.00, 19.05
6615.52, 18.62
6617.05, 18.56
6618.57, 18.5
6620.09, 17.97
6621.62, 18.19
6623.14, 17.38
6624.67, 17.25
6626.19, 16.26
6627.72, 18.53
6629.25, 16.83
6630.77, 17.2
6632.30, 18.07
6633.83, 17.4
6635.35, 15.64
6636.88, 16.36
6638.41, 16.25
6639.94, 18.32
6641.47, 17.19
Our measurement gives 0.03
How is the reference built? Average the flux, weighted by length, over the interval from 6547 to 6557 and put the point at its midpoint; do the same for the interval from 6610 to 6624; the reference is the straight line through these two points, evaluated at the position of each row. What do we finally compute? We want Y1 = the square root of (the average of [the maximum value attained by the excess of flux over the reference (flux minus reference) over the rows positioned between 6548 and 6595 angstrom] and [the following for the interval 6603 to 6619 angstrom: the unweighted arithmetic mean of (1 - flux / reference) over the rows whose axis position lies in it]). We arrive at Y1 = 1.1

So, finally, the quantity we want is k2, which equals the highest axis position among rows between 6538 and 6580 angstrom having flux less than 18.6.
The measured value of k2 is 6573.01 angstrom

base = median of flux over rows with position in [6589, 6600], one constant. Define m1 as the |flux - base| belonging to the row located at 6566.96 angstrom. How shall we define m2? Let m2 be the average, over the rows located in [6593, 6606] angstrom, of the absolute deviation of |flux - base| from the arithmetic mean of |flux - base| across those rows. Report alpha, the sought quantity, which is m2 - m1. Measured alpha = -0.6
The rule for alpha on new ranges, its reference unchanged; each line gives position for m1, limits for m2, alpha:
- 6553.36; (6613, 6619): -1.1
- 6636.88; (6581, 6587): -2.5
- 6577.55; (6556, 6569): -0.3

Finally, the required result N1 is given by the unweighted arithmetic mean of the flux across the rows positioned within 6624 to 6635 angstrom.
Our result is 17.4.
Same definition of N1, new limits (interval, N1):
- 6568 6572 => 19.2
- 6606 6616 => 18.6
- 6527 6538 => 20.7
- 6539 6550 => 21.7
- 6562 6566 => 20.1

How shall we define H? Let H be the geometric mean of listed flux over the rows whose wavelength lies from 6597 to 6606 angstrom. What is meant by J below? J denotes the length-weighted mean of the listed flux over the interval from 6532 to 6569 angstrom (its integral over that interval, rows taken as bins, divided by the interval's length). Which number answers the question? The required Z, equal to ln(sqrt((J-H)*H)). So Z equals 1.8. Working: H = 18.8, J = 20.7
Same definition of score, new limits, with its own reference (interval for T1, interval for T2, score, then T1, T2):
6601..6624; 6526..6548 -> 0.77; -0.67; 0.10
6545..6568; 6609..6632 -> 0.73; 0.67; -0.06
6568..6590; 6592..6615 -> 0.17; 0.15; -0.03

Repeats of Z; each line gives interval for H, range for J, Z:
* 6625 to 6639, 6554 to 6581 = 1.9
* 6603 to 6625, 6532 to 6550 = 2.0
